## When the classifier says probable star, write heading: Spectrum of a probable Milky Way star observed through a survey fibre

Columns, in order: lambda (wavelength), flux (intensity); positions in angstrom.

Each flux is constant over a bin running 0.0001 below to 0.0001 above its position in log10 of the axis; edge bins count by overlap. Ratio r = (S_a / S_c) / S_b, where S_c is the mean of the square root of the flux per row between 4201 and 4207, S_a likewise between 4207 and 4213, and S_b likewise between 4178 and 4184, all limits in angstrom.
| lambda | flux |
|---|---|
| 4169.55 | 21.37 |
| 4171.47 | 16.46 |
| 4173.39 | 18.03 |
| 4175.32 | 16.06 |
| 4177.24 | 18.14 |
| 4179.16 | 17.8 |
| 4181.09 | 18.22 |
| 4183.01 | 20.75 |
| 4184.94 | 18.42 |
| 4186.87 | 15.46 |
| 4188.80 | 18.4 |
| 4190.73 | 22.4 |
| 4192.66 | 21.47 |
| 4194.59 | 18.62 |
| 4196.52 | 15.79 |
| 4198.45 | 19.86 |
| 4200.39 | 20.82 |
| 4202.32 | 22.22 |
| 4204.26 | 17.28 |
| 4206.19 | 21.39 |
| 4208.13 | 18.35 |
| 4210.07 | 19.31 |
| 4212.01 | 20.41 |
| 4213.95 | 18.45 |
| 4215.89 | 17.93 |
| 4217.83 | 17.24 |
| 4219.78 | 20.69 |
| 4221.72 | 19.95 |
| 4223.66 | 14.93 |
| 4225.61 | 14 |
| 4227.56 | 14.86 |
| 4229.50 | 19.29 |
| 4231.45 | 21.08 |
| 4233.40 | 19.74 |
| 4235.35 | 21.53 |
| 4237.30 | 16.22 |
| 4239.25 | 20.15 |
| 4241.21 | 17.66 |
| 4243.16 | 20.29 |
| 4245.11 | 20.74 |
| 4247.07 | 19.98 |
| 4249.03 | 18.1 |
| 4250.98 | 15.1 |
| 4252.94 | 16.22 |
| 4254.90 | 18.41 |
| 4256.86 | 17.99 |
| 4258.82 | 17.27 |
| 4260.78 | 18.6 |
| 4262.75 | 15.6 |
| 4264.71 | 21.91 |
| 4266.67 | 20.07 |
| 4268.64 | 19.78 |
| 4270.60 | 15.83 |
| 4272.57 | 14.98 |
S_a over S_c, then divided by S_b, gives 0.225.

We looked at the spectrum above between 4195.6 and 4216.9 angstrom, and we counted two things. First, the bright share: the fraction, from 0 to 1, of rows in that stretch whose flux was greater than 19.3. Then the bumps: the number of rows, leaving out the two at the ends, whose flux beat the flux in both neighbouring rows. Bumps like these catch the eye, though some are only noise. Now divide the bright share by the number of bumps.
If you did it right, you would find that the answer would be 0.18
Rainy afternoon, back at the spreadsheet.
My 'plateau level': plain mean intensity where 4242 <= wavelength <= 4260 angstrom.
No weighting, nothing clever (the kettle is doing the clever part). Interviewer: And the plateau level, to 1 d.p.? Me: 18.2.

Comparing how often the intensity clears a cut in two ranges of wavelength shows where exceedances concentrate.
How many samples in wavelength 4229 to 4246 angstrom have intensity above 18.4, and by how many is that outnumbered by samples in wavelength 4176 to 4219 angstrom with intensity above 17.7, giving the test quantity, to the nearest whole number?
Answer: 11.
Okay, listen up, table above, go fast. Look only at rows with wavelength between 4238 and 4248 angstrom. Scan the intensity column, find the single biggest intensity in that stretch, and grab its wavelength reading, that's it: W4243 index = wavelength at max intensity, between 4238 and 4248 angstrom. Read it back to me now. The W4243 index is 4245.11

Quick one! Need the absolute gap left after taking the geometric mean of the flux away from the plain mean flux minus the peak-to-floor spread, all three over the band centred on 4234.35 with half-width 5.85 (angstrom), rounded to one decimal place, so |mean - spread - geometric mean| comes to 5.2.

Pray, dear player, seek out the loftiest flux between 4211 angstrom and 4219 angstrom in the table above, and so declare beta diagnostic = 20.41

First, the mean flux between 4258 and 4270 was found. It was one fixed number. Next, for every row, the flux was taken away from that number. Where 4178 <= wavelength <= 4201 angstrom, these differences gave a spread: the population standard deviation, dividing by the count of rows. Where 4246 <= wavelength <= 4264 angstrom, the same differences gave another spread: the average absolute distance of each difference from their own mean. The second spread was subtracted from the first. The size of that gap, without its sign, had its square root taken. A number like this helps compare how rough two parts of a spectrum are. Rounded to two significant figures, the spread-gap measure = 0.88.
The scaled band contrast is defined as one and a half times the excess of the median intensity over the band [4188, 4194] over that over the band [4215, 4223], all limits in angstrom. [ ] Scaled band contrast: 4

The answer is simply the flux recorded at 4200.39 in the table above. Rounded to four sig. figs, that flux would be 20.82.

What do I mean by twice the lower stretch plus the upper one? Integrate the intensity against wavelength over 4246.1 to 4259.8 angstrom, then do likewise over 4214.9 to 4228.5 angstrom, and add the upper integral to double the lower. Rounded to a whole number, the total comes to 706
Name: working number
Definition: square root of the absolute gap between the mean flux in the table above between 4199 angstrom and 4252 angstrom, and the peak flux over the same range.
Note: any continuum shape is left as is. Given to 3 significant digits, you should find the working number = 1.85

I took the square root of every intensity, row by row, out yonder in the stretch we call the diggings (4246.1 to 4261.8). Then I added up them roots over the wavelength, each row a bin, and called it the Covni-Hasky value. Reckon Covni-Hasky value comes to 66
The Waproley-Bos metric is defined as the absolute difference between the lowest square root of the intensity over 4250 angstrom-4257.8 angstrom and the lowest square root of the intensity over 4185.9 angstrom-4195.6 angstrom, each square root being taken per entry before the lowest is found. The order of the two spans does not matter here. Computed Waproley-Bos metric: 0.046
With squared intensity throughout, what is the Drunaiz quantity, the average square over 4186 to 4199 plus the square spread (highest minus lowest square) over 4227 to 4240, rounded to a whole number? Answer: 604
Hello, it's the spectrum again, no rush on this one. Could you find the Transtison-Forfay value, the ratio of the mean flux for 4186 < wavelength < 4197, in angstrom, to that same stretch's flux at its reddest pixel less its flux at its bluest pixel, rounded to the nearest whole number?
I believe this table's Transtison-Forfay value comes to 57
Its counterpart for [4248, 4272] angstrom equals -8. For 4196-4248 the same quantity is 5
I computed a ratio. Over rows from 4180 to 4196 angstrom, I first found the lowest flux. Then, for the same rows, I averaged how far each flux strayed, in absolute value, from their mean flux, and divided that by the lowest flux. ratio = 0.113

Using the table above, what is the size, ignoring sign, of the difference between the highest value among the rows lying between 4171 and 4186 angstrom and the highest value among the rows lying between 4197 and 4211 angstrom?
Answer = 1.5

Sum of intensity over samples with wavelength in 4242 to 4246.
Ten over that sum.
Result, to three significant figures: 0.244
